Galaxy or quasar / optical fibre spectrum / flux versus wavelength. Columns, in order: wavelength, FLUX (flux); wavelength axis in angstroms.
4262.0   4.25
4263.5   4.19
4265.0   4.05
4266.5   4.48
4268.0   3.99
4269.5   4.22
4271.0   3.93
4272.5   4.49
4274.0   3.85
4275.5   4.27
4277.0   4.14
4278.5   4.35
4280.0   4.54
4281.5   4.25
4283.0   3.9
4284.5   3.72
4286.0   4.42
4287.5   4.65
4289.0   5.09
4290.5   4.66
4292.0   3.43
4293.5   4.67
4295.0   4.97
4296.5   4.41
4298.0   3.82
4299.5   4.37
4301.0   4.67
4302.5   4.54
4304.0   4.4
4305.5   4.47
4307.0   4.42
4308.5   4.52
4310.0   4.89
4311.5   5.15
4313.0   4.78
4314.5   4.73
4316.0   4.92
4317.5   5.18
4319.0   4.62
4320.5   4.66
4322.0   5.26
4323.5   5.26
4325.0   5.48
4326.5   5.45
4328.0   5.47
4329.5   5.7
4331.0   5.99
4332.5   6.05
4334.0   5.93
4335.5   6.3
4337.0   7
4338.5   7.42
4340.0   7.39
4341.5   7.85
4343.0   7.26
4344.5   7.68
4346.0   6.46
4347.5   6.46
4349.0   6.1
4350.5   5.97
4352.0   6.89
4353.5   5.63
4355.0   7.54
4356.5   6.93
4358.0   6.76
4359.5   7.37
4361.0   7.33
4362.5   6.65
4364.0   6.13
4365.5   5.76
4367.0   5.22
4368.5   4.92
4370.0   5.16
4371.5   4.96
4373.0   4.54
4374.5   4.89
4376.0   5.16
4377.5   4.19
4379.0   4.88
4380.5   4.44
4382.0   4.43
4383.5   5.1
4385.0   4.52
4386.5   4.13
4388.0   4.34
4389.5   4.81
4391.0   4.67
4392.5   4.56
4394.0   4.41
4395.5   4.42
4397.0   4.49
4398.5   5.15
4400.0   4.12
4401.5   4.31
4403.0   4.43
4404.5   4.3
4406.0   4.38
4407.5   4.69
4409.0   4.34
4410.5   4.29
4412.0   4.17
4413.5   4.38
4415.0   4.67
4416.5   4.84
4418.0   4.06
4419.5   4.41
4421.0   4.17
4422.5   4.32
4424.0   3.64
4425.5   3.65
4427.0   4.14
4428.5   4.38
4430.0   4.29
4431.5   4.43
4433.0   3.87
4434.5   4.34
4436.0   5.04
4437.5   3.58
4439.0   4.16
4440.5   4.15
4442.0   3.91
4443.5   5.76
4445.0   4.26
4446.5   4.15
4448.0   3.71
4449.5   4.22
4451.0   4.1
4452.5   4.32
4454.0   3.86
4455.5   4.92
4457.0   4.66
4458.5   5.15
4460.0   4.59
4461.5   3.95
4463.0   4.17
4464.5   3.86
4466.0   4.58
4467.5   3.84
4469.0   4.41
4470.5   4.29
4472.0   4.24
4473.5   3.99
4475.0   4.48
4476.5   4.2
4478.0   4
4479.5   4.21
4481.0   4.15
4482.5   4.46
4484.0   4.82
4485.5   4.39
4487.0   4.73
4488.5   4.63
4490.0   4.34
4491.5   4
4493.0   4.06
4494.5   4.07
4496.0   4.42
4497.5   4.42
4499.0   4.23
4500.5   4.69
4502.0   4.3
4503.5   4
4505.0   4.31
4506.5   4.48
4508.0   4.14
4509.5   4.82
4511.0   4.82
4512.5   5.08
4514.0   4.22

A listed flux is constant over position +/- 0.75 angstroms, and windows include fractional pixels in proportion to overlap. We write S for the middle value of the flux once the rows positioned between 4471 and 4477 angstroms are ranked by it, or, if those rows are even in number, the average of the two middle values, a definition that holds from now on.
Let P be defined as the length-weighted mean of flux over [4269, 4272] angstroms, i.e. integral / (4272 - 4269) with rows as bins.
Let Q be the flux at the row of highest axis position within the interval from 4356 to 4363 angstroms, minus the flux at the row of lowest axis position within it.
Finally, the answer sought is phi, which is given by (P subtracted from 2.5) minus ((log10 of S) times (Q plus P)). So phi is -4.0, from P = 4.1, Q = -0.28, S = 4.2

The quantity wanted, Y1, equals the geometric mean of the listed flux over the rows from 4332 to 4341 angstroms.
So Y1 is 6.7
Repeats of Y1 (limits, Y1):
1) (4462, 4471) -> 4.2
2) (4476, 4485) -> 4.3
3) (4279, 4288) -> 4.2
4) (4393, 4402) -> 4.5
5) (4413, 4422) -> 4.4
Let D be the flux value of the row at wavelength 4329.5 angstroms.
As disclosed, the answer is 5.7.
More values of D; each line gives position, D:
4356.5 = 6.93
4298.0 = 3.82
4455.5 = 4.92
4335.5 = 6.3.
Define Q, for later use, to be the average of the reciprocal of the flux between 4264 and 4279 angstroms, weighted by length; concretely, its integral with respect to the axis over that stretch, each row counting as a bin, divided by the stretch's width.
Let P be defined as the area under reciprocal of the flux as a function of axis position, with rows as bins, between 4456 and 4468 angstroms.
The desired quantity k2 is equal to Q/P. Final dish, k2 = 0.09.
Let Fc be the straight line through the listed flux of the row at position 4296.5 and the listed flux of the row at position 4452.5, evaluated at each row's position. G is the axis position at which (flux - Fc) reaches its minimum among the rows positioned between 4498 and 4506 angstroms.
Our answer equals 4503.5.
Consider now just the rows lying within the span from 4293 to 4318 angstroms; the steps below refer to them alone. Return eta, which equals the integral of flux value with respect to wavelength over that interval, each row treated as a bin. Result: 116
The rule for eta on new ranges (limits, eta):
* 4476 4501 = 109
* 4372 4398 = 119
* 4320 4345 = 156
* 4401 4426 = 108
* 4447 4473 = 111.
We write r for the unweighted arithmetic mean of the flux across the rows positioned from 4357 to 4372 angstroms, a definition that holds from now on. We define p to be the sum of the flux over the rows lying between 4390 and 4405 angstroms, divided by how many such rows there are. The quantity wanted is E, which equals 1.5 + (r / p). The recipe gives 2.84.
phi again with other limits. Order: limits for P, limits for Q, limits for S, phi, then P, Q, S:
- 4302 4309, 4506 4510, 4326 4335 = -5.6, 4.5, 0.34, 5.8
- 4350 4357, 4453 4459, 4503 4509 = -9.0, 6.6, 1.29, 4.2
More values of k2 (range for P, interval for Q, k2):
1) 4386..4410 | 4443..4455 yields 0.04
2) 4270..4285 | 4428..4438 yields 0.06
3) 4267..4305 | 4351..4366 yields 0.02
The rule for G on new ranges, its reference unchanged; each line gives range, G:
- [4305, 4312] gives 4307.0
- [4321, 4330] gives 4322.0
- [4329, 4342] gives 4329.5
